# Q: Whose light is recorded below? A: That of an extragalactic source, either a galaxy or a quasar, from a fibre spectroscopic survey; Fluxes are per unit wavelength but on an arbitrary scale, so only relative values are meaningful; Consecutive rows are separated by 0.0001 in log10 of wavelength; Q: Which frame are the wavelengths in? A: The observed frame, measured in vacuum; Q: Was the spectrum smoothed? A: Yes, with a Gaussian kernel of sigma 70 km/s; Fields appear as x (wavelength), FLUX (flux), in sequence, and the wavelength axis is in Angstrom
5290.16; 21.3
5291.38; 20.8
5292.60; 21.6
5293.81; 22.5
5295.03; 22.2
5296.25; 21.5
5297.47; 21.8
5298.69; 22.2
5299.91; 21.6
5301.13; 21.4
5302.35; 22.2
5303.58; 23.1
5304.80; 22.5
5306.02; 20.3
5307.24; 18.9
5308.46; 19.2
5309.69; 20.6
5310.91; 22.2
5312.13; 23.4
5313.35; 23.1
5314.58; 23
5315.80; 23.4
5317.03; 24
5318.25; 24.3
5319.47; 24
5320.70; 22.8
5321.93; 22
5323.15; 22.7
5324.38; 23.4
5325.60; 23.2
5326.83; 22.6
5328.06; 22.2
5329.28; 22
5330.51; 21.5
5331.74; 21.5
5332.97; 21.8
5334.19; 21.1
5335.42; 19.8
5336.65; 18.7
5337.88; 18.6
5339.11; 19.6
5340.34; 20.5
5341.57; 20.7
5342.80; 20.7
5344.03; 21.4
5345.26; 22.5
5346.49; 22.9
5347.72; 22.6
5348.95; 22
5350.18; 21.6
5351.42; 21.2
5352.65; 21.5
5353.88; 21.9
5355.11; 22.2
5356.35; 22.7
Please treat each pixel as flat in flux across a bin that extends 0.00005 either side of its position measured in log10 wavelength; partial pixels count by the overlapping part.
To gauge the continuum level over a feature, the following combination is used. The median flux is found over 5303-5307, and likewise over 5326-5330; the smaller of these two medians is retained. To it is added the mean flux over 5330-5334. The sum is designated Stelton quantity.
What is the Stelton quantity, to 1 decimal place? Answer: 43.8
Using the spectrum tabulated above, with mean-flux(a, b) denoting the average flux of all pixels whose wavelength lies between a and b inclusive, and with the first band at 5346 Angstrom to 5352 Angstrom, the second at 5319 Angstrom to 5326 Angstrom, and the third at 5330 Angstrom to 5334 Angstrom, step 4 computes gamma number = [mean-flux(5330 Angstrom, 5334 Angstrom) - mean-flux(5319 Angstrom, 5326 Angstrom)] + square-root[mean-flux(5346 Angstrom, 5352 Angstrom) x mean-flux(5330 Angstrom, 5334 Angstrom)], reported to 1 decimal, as 20.4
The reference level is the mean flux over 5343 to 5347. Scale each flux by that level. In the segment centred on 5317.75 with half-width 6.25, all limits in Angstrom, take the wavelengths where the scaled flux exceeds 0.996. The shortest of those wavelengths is 5312.13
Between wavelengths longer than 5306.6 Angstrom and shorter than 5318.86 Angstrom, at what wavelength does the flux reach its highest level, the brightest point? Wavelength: 5318.25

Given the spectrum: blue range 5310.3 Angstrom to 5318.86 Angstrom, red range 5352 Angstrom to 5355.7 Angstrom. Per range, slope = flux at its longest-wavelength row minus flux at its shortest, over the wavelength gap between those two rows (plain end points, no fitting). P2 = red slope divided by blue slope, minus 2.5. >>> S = -1.5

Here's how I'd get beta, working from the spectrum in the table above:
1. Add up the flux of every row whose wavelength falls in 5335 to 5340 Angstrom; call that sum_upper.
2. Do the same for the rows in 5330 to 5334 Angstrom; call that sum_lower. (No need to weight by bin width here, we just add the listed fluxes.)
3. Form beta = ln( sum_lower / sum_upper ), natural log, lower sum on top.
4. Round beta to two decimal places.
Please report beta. -0.17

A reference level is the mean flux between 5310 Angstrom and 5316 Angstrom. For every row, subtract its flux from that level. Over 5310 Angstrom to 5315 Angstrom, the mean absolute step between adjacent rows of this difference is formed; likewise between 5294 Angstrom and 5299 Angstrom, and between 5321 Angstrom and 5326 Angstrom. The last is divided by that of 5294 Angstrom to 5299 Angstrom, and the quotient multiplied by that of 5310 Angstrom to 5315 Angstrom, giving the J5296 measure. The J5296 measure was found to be 0.61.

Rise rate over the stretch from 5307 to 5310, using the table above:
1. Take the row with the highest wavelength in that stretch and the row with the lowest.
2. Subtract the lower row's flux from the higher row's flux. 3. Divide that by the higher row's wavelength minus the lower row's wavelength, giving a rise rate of 0.7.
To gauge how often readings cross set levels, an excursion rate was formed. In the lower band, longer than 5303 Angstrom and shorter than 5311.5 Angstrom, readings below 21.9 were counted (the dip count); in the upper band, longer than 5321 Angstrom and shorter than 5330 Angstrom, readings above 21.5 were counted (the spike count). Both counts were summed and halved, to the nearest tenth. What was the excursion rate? 5.5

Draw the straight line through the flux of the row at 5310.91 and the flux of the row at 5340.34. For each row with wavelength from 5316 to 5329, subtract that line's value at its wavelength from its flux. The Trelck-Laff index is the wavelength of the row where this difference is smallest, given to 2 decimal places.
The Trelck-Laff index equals 5321.93 Angstrom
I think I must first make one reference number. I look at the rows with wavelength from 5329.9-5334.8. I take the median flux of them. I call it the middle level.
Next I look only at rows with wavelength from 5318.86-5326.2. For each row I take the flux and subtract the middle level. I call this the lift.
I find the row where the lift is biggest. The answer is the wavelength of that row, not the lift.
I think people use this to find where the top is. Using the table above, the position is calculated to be 5319.47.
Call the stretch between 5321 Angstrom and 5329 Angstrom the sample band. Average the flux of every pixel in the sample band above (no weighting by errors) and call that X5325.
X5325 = 22.7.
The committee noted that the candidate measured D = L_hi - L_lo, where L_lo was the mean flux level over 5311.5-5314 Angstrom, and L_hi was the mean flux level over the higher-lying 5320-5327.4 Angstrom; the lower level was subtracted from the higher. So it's -0.5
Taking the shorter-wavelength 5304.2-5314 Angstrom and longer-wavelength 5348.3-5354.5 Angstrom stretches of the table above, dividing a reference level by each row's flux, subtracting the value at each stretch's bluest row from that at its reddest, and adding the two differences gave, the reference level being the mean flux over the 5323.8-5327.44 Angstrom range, -0.02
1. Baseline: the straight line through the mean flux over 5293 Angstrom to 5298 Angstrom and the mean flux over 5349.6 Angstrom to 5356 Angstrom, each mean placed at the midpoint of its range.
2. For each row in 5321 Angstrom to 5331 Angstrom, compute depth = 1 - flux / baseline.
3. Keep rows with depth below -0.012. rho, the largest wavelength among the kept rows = 5328.06 Angstrom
